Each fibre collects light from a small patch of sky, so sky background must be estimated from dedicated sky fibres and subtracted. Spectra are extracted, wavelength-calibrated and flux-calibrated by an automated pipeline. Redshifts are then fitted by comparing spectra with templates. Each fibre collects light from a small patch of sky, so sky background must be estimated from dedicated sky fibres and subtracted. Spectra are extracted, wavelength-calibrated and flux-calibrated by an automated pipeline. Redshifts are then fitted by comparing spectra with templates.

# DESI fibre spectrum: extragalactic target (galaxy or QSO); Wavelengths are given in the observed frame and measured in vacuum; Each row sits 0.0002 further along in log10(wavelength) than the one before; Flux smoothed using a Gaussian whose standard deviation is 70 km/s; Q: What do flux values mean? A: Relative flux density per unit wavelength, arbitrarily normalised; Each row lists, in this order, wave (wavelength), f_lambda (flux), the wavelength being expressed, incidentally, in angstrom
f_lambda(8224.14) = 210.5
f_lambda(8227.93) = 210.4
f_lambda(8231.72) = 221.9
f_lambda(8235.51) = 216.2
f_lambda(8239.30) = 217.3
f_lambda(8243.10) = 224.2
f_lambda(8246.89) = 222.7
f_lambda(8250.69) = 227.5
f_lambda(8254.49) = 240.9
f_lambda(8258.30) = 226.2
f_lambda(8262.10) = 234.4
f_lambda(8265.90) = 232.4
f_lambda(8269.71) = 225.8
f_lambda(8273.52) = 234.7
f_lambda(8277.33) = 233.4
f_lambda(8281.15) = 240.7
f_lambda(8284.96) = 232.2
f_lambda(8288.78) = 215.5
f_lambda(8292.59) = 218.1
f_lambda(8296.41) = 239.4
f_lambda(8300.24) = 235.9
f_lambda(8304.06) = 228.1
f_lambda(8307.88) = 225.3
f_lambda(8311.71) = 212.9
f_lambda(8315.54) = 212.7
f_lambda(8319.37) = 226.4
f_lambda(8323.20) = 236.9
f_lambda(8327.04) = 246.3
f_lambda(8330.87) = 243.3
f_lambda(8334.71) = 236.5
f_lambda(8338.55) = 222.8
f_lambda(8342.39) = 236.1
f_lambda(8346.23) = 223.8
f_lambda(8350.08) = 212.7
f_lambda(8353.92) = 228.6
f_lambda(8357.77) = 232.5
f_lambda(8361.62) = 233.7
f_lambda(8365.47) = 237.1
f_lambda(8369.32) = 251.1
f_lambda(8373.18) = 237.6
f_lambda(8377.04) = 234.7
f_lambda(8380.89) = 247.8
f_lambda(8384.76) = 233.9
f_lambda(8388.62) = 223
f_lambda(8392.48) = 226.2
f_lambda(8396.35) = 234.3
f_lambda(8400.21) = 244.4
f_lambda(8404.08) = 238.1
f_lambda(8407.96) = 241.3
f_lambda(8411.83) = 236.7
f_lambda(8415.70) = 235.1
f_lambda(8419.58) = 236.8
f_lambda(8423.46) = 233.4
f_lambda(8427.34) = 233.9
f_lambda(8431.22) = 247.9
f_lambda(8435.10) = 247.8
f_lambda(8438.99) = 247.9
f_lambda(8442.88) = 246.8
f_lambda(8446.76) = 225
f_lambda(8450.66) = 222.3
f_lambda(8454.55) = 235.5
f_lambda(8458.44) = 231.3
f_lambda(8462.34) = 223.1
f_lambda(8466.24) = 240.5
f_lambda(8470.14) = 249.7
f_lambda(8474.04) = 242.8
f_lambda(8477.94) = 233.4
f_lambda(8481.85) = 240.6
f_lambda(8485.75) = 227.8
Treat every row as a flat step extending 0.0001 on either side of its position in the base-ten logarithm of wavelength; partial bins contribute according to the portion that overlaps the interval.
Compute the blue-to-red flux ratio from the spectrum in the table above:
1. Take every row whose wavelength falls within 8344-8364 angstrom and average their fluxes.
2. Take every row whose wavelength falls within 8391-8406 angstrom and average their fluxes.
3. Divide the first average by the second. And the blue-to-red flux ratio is 0.960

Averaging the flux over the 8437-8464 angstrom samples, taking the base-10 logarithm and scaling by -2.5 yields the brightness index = -5.92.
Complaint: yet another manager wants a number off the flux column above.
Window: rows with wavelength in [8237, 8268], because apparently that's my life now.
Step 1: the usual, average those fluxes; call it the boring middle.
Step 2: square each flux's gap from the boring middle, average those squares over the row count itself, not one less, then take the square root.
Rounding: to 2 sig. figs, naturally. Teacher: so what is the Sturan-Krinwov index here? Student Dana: 7.0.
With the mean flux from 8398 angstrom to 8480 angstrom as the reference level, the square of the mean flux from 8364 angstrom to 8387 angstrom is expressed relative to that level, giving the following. 243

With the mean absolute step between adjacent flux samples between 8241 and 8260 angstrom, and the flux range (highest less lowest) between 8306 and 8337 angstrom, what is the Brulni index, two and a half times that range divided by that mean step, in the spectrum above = 10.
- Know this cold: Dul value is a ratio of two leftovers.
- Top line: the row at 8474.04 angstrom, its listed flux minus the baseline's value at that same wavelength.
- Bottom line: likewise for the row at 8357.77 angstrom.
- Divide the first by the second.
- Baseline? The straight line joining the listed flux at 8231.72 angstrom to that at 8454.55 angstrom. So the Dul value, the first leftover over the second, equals 2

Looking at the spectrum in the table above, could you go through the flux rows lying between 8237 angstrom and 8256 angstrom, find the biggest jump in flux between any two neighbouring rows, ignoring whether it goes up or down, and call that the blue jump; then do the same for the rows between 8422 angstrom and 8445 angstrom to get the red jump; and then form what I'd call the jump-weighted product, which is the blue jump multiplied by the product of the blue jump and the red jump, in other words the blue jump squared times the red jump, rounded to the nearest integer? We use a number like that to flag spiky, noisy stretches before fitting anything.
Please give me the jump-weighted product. 2514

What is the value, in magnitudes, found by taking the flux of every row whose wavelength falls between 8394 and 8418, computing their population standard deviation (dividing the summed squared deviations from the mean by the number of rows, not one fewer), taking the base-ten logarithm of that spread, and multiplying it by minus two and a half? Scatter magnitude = -1.37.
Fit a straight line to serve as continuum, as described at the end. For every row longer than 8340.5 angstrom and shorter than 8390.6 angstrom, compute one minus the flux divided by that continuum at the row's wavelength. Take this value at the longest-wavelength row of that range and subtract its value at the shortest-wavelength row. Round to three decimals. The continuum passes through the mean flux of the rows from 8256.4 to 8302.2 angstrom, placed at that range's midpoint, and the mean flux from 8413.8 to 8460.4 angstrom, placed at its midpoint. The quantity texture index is 0.064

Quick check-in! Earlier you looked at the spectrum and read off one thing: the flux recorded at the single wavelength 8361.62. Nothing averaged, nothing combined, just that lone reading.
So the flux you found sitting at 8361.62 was 233.7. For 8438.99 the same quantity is 247.9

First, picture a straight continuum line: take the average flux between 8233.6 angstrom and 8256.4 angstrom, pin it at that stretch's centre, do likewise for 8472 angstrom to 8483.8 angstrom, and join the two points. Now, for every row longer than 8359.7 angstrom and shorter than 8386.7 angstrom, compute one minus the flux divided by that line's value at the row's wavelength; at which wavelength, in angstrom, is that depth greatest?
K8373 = 8384.76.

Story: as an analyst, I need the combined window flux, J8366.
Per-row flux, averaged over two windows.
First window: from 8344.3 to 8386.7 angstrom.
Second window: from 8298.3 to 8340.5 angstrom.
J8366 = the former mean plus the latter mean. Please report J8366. 464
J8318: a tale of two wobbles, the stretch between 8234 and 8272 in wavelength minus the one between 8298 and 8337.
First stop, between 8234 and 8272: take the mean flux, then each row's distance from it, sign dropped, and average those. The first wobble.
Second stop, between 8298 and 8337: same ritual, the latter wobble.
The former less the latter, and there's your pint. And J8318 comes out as -3.7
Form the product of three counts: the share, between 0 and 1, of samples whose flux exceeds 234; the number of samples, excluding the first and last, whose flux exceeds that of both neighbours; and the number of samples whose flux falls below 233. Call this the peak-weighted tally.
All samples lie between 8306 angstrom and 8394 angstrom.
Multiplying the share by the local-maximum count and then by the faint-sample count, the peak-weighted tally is 19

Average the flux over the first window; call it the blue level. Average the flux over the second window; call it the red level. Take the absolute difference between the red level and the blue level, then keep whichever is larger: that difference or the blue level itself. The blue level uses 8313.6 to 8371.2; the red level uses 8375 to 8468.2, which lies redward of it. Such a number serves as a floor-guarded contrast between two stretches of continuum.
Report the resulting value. 232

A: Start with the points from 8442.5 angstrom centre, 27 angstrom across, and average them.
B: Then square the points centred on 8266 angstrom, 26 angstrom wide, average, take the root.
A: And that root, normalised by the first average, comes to 0.973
